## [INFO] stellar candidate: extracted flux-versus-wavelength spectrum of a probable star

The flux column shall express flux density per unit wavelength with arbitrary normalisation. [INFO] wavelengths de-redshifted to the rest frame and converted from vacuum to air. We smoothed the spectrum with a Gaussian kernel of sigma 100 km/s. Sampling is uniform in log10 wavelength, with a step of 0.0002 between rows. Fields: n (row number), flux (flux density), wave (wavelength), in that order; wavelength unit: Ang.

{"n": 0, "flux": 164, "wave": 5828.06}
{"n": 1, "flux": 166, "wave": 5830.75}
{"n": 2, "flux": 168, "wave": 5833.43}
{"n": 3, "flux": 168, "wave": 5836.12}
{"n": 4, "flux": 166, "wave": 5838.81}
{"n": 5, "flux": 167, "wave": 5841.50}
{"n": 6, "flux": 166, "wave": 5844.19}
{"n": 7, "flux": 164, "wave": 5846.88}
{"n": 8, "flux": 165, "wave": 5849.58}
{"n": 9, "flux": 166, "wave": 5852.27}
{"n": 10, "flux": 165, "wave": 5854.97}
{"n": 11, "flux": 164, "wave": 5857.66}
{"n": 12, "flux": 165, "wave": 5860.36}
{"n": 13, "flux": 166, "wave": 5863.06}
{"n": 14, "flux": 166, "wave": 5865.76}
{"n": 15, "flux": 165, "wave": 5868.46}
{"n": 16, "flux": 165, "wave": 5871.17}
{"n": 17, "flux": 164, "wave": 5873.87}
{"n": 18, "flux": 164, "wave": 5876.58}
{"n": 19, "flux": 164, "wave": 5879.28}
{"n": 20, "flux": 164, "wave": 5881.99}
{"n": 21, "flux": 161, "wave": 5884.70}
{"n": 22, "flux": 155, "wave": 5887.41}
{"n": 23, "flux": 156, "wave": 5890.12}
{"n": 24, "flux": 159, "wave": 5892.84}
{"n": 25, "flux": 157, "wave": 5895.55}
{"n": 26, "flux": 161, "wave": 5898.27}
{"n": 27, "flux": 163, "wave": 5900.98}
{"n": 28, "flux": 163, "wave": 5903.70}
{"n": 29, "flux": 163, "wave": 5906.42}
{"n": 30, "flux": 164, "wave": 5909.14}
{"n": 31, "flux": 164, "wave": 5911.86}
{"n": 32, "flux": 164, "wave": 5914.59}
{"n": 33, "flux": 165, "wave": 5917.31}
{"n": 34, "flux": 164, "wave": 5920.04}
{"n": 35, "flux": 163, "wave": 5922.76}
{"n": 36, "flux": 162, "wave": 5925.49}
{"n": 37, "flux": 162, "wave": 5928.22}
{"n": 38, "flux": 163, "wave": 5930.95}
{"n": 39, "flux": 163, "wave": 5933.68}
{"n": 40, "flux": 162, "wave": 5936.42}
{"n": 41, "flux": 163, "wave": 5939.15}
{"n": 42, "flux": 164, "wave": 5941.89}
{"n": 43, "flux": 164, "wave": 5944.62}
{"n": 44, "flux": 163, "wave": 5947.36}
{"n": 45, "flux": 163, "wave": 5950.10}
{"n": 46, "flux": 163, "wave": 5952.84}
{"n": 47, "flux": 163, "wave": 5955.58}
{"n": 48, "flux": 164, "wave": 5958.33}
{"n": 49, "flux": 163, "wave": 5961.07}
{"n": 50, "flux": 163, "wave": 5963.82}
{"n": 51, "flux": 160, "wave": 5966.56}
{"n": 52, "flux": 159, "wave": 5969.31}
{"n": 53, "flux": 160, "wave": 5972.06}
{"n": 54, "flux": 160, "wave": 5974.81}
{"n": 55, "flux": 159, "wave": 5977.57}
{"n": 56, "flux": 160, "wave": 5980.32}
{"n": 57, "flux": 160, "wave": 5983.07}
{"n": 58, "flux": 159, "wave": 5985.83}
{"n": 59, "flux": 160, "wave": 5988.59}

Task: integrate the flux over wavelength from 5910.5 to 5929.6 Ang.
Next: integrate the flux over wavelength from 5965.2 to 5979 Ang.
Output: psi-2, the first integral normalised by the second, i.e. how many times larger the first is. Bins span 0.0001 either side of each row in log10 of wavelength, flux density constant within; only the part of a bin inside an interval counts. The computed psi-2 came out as 1.4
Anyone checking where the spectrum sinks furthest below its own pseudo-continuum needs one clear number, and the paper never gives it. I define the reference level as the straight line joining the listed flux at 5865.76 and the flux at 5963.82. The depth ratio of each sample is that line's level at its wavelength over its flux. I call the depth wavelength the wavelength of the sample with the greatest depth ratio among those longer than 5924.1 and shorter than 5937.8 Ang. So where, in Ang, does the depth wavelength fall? 5925.49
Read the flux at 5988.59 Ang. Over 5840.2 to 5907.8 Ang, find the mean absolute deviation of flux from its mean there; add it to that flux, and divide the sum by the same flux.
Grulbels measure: 1.015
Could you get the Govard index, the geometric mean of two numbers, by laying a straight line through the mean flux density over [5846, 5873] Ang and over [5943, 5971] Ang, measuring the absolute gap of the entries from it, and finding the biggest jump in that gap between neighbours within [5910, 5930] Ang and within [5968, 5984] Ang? 1.1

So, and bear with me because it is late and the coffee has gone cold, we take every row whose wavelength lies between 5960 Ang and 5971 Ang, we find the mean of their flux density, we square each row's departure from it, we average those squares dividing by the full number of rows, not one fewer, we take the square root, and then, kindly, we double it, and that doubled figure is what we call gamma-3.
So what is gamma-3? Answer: 3.6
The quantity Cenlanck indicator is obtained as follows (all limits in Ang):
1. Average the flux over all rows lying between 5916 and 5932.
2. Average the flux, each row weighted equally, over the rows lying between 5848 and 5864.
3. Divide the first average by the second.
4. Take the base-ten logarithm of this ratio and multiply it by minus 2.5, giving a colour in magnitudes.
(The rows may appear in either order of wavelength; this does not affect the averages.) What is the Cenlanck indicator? 0.013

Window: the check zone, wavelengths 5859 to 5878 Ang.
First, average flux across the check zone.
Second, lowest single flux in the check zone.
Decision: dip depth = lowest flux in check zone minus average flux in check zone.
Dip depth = -1.00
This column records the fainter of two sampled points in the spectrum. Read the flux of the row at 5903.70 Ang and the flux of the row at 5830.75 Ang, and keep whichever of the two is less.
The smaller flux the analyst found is 163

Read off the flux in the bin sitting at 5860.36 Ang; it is 165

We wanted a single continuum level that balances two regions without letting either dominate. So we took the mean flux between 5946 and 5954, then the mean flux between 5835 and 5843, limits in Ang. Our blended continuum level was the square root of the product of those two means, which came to 165.0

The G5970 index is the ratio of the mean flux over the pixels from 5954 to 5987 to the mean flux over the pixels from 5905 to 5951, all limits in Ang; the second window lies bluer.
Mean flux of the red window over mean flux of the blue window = 0.985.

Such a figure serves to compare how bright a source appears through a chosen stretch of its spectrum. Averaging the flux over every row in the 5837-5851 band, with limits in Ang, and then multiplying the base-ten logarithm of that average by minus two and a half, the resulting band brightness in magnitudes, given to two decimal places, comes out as -5.55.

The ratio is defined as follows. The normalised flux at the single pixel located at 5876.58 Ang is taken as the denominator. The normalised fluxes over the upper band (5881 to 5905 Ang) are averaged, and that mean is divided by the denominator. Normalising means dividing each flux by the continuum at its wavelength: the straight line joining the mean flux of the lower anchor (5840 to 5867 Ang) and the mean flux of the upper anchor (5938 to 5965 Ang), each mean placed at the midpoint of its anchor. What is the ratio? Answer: 0.98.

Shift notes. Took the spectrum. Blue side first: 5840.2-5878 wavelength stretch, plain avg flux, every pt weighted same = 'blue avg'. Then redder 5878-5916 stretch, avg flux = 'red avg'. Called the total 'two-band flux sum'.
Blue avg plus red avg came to 326.4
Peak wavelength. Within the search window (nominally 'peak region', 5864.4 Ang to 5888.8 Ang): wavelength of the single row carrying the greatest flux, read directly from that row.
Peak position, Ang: 5865.76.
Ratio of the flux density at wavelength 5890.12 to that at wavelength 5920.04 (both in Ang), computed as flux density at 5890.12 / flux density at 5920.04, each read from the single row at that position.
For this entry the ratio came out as 0.95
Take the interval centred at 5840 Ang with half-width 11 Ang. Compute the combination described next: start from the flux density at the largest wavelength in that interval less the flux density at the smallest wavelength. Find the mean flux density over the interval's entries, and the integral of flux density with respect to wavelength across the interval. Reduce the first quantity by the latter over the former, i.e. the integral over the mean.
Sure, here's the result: -23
